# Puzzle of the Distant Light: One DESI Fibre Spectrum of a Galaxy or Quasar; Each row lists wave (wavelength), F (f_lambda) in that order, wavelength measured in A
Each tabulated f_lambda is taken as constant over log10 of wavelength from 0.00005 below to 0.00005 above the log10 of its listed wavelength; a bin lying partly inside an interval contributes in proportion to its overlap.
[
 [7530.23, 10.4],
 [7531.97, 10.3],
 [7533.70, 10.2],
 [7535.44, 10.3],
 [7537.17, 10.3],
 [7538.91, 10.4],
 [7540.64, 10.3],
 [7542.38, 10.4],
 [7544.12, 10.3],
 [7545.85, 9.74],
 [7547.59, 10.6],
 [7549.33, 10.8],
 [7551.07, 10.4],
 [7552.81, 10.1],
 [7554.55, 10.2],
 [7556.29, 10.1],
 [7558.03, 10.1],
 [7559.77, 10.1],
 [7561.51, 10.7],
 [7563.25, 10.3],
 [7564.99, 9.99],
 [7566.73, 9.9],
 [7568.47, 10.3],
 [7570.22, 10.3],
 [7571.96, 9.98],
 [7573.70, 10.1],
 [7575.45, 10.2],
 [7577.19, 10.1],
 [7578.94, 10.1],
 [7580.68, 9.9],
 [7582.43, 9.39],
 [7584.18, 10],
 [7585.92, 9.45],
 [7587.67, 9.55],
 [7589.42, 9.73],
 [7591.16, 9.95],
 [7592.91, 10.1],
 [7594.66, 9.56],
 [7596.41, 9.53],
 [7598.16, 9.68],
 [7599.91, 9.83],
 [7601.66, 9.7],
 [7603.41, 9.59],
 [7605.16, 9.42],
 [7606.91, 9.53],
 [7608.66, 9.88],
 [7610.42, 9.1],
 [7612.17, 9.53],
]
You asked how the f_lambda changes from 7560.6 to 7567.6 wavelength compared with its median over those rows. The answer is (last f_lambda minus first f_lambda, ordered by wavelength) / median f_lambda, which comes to -0.08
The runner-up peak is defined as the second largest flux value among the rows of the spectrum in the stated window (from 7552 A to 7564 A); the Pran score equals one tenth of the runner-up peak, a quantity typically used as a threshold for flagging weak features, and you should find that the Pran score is 1.03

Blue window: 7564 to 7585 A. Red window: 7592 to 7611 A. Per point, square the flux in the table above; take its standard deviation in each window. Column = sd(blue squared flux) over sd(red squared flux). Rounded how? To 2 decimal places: 0.95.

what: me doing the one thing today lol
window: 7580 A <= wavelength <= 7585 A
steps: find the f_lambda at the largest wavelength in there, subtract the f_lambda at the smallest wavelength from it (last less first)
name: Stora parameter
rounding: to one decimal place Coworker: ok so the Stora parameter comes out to 0.1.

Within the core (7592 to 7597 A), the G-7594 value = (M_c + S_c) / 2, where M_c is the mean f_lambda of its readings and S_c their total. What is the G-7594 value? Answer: 19.5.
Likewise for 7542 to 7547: 20.3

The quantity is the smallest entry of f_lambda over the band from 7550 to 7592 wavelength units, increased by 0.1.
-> 9.5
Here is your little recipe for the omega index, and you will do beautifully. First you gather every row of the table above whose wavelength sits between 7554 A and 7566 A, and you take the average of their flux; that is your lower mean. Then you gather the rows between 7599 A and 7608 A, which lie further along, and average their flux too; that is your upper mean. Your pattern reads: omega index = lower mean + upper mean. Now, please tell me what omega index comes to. 19.8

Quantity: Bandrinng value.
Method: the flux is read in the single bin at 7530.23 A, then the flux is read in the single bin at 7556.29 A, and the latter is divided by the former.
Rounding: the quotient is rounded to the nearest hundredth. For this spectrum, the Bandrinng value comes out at 0.97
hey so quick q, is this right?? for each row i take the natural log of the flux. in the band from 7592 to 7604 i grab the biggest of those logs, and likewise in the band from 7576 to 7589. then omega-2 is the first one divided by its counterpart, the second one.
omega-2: 1.00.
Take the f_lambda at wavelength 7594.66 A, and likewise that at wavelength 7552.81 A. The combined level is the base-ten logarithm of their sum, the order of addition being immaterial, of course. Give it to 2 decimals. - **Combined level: 1.29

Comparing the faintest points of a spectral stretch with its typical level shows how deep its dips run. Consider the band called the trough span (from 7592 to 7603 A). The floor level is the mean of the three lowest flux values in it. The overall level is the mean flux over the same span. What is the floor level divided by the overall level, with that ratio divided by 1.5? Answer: 0.657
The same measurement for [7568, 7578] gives 0.660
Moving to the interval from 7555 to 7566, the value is 0.657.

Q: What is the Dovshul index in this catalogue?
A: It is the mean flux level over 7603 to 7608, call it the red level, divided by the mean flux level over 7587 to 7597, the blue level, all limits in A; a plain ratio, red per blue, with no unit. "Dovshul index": 0.98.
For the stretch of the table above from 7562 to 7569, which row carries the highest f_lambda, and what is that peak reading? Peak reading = 10.3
